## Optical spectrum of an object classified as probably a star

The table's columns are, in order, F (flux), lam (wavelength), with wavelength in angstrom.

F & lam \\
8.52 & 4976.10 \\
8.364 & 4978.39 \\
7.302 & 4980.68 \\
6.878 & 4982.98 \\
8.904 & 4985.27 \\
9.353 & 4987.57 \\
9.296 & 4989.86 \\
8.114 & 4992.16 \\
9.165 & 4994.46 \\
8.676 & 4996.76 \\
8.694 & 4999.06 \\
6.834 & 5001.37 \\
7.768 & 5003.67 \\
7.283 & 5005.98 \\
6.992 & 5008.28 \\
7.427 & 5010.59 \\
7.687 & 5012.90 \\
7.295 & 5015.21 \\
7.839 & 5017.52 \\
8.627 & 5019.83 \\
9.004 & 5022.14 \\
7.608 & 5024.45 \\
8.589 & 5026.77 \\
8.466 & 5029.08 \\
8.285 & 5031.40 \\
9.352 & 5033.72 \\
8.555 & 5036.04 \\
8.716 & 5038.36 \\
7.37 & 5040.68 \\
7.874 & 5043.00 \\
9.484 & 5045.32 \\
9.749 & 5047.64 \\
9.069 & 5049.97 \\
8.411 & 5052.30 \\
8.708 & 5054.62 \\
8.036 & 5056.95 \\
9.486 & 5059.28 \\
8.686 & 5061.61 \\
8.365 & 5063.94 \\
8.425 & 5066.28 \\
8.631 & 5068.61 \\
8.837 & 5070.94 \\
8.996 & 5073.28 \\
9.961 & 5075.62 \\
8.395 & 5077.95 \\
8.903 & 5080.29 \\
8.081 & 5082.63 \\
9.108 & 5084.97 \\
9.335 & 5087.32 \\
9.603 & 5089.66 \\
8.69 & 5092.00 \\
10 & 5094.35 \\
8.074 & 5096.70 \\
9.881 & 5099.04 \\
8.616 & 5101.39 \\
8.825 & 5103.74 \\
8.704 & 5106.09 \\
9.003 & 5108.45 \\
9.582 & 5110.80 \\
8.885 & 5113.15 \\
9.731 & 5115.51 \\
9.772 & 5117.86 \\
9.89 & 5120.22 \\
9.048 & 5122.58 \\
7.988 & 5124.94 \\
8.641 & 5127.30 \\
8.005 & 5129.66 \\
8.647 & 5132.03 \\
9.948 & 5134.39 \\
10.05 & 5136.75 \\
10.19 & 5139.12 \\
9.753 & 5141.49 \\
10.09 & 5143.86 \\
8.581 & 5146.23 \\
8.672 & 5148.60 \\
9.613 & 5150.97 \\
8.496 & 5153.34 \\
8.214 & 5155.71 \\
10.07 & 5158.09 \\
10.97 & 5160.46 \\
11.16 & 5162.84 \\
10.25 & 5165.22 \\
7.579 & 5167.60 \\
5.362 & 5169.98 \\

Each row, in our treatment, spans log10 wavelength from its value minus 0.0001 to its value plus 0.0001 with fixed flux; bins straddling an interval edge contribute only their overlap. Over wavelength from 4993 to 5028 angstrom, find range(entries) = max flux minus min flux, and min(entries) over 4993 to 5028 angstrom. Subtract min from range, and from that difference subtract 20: -24.5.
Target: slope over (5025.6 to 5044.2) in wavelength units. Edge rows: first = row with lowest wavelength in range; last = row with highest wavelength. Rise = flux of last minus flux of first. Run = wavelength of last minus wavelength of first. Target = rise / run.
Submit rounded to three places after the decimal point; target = -0.044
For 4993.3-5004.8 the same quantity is -0.152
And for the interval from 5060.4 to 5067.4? -0.056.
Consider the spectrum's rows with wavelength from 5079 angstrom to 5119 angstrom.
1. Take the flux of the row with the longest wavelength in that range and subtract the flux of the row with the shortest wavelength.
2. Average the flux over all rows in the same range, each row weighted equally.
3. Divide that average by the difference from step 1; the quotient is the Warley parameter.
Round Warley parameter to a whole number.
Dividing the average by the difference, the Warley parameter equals 10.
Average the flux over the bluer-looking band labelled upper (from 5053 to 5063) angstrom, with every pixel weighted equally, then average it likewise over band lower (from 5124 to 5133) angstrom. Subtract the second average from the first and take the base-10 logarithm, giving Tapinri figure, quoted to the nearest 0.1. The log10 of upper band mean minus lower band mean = -0.4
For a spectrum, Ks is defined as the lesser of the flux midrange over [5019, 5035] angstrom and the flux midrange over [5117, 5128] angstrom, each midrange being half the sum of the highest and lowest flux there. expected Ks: 8.5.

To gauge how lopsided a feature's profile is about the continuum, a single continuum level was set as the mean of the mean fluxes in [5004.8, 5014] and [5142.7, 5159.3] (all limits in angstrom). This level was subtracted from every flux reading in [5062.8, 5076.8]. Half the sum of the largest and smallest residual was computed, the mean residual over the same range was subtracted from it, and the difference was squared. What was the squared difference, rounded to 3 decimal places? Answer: 0.086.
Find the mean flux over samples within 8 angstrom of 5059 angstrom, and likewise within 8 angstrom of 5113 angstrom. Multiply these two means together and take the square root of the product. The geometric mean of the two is 8.97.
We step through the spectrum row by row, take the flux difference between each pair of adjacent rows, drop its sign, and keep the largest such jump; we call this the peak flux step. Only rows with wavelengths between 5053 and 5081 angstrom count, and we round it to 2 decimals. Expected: 1.57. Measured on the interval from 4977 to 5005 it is 2.03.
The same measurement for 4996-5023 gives 1.86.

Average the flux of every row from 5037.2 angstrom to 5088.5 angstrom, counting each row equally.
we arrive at 8.8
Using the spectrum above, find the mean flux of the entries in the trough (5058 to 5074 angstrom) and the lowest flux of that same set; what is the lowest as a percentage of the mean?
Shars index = 95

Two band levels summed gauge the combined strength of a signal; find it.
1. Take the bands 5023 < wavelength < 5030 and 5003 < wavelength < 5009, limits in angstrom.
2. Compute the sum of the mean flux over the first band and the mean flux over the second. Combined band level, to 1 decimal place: 15.6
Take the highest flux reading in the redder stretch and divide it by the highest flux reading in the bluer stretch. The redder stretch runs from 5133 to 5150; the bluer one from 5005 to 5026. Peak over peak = 1.13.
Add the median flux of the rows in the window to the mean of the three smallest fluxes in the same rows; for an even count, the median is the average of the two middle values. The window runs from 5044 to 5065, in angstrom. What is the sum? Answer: 17.0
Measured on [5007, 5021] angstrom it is 14.8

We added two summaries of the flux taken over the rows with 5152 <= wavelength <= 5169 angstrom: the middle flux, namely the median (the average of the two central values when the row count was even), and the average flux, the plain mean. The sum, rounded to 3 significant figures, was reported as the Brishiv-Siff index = 19.6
